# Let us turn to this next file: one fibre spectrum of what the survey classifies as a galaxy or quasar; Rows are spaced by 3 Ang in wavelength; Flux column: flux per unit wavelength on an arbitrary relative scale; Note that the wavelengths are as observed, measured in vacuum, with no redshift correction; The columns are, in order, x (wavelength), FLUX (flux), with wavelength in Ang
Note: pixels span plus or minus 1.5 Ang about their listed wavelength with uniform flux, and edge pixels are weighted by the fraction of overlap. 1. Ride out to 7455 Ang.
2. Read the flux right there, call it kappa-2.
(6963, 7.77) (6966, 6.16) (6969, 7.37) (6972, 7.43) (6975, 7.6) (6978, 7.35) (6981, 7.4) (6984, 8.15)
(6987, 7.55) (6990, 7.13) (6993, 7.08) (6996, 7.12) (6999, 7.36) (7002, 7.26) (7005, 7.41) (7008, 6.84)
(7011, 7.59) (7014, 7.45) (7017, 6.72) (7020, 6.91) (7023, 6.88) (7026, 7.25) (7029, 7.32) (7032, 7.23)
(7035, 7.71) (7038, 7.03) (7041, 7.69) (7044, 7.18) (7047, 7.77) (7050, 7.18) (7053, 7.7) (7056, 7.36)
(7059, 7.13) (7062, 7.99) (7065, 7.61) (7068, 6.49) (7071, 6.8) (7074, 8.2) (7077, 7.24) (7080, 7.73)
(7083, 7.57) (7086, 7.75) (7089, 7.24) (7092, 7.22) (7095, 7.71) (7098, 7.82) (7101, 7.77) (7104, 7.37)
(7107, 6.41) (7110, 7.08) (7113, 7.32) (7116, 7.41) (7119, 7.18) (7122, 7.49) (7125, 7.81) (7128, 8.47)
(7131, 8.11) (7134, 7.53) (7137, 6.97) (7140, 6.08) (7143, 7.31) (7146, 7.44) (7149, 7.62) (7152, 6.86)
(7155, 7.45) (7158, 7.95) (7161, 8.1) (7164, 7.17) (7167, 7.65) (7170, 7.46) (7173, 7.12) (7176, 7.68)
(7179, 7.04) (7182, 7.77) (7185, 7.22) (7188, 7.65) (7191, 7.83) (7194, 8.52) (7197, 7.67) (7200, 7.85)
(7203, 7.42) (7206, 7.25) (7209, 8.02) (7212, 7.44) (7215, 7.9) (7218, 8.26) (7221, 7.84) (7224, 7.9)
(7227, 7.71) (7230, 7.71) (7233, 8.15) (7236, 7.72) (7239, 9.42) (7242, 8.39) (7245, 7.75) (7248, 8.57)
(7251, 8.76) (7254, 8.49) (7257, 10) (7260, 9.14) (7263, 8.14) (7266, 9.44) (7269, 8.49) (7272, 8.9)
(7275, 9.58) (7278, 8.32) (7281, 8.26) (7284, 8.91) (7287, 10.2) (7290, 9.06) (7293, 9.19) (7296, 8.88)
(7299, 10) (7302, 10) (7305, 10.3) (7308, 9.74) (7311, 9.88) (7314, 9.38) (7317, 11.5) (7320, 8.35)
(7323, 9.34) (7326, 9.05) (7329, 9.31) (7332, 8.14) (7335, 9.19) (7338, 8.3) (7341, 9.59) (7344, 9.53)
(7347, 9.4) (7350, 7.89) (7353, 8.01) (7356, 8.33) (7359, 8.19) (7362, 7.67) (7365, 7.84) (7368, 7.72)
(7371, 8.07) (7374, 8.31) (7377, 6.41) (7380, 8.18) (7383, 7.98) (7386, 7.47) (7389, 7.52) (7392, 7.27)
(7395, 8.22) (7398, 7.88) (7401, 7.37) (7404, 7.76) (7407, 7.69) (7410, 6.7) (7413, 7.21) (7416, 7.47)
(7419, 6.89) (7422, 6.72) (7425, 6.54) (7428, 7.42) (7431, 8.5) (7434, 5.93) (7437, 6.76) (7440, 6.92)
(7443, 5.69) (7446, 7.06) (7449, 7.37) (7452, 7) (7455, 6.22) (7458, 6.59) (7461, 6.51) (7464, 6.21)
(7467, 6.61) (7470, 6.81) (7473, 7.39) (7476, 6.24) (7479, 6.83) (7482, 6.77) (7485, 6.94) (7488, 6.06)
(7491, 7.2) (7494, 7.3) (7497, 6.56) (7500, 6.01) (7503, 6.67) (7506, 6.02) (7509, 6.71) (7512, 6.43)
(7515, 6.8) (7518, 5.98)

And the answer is 6.22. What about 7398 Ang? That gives 7.88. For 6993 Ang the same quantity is 7.08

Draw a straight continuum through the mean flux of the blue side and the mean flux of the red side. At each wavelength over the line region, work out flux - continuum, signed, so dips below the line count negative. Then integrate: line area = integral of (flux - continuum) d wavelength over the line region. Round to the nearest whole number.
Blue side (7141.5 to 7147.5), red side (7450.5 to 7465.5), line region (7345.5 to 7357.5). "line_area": 19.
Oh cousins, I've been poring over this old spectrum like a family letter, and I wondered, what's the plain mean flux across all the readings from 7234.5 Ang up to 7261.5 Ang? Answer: 8.7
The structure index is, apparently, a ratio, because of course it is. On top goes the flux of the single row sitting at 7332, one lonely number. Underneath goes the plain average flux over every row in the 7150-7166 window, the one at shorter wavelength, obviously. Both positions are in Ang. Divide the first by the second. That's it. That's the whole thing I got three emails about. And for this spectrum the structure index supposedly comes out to 1.1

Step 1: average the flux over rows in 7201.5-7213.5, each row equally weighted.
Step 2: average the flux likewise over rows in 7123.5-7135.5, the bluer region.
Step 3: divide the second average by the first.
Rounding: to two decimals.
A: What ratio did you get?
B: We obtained 1.06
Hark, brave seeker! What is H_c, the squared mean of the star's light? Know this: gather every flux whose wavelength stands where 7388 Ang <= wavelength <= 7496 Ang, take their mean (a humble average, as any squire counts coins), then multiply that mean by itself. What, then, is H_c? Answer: 49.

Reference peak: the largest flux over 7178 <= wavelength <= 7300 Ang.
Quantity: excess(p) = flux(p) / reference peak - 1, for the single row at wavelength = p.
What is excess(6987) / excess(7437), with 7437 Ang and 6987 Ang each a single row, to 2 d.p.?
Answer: 0.77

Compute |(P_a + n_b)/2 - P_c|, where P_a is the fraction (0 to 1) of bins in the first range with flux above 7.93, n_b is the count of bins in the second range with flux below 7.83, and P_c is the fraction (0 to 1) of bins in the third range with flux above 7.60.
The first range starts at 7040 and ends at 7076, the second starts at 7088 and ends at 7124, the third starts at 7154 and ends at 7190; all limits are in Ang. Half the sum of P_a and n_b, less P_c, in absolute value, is 5.6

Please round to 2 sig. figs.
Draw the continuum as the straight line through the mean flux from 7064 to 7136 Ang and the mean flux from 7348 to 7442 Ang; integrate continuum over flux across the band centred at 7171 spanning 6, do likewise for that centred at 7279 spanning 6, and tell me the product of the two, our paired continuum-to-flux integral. 33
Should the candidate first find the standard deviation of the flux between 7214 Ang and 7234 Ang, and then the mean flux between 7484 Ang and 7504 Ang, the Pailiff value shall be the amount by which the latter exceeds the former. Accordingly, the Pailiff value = 6.5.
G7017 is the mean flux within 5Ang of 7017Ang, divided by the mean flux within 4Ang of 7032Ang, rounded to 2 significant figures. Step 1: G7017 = 0.95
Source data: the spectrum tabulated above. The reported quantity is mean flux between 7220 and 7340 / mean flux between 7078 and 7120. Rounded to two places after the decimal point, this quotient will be 1.21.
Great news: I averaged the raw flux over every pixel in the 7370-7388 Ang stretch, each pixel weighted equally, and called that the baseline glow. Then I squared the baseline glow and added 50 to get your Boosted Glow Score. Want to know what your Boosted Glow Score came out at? 110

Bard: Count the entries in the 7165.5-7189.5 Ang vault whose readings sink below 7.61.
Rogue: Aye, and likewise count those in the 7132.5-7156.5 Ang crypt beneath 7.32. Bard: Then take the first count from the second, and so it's 0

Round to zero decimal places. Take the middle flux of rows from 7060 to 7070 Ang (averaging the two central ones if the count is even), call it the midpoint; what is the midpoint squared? 58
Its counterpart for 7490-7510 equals 44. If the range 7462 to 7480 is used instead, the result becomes 45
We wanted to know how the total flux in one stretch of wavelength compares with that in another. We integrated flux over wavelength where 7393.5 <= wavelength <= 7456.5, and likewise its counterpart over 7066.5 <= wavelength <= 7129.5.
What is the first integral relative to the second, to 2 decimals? 0.96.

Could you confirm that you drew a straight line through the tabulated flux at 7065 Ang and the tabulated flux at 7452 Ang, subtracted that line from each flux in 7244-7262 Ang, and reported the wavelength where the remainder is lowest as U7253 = 7245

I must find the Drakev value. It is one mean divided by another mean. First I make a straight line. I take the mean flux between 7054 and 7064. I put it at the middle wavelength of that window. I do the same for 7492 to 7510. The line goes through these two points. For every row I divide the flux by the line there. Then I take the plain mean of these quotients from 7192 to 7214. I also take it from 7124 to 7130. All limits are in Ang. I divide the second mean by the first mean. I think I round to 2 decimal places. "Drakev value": 1.03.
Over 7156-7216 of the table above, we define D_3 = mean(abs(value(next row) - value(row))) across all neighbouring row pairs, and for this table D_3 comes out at 0.49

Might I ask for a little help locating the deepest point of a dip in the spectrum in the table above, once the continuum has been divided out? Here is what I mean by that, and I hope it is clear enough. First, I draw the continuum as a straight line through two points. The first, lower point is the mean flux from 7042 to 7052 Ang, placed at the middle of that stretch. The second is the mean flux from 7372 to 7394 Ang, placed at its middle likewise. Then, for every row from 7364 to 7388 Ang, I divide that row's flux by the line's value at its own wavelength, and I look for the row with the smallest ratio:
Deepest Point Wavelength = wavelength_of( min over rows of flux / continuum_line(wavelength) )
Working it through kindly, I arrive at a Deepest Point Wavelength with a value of 7377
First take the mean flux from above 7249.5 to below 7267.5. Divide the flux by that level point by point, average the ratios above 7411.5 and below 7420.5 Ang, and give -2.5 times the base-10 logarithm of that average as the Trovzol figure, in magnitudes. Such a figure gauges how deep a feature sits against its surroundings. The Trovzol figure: 0.24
